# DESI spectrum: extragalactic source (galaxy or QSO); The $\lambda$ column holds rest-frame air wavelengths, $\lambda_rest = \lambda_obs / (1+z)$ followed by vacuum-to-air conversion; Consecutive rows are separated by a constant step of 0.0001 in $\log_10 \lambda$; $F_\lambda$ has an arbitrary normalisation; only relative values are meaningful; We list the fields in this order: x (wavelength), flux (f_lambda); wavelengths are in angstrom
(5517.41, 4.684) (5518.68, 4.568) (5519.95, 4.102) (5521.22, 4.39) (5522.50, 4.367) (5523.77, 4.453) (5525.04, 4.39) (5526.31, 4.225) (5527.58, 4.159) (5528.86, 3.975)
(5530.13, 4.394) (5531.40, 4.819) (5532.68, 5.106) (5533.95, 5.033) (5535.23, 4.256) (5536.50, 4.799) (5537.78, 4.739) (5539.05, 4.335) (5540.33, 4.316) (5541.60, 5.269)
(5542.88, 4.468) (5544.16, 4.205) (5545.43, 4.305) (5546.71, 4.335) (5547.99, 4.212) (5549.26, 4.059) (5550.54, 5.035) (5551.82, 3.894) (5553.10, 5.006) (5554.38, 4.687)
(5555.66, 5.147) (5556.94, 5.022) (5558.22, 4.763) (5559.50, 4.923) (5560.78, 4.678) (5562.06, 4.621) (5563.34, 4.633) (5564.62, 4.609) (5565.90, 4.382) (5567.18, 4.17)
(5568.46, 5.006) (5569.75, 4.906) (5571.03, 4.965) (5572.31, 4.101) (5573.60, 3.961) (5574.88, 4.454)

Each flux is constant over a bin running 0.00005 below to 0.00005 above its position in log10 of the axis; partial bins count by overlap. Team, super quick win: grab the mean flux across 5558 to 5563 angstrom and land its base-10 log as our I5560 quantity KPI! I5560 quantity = 0.676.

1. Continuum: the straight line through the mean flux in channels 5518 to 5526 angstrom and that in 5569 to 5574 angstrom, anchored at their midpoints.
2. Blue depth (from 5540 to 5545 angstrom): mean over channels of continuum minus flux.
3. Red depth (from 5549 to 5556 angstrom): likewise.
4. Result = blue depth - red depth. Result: 0.05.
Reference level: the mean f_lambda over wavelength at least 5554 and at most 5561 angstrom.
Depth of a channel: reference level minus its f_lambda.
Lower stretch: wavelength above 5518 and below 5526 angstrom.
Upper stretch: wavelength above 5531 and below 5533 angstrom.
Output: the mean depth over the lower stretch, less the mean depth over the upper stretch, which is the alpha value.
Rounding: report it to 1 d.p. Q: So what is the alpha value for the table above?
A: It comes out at 0.6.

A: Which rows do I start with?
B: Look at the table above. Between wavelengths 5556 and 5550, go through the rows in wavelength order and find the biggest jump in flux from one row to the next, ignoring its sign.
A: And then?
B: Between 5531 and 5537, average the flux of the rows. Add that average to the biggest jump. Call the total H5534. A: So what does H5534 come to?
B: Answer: 5.9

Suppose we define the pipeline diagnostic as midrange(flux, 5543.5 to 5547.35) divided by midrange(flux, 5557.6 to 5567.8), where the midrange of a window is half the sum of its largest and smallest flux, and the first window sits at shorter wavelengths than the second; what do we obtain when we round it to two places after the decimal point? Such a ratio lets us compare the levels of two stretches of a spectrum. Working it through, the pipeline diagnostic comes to 0.94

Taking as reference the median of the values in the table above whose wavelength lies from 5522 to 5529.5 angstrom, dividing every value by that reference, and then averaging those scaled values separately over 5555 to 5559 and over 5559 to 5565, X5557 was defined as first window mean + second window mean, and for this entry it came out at 2.25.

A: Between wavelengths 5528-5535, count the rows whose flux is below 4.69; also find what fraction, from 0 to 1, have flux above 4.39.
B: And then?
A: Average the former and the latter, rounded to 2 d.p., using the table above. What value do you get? 1.40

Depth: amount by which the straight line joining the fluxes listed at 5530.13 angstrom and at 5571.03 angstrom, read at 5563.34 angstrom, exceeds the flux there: 0.22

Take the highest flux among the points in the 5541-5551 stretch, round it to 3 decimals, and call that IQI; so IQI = 5.269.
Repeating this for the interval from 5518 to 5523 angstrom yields 4.568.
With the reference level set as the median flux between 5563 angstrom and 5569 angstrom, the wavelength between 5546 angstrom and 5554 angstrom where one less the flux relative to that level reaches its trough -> 5550.54 angstrom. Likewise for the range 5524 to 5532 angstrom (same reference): 5531.40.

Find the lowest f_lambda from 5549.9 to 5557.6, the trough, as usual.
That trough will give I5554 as 3.894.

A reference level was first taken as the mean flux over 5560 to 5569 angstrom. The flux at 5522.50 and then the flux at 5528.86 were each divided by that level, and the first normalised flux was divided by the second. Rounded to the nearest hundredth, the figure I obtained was 1.10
